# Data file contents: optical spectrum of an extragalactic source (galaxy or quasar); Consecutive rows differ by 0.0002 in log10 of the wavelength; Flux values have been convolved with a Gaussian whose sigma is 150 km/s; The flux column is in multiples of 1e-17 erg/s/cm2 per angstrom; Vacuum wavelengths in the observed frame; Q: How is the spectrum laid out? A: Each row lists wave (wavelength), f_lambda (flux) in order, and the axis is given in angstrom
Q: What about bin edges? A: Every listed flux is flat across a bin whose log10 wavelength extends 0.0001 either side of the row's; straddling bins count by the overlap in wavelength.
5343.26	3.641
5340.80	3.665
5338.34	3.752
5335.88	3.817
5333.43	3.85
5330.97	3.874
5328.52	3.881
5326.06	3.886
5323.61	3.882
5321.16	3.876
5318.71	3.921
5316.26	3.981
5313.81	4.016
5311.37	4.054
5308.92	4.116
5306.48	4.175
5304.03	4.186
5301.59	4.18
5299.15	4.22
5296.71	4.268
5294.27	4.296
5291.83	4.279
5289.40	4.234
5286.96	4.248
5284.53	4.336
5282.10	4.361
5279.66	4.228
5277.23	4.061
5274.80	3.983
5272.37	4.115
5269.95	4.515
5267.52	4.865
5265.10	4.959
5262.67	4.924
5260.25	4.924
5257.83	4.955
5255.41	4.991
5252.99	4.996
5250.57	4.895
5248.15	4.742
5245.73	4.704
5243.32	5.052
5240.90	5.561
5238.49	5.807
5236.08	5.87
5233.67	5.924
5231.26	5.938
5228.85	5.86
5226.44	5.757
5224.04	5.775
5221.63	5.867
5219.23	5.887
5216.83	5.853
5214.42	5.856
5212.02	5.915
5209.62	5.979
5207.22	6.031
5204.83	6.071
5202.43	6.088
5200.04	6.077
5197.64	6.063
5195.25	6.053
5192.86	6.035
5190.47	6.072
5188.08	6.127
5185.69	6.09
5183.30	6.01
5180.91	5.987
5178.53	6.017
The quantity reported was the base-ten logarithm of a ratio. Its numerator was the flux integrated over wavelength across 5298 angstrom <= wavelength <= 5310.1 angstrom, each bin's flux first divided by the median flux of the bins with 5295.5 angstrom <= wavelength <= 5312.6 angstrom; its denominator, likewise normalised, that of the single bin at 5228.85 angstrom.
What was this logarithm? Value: 0.94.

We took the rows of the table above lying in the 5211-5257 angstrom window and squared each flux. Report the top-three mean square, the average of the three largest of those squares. 35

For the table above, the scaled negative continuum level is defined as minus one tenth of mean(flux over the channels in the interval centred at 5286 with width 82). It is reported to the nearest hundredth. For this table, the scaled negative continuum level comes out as -0.44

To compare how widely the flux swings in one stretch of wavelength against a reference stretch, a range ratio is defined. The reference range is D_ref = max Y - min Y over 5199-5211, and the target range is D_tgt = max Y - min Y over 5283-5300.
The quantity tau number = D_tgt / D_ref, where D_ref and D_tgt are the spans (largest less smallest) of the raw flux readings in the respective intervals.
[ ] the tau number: 1.06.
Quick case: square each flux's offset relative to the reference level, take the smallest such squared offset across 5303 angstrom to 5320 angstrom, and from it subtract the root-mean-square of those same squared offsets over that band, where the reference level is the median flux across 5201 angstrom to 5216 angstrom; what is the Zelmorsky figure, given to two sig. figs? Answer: -0.48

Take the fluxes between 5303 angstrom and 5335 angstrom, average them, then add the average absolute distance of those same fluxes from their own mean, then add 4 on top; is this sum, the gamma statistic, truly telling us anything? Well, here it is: 8.1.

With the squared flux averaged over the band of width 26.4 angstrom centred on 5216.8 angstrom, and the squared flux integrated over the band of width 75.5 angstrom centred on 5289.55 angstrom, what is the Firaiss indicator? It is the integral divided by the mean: 41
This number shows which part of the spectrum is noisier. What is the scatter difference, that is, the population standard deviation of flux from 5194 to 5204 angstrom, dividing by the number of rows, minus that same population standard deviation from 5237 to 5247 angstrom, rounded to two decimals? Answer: -0.42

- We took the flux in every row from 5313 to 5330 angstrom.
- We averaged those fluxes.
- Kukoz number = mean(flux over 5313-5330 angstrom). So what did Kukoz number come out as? 3.9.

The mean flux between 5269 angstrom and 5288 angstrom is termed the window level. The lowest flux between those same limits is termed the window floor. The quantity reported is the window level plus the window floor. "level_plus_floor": 8.2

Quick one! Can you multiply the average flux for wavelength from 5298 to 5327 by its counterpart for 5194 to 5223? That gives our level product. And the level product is 24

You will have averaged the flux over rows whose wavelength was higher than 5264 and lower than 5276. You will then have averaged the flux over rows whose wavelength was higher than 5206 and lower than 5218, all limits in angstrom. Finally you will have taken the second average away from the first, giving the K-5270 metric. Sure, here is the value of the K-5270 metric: -1.4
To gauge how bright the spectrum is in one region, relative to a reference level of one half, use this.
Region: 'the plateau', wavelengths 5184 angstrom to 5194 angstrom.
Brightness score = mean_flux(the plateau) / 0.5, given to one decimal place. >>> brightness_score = 12.2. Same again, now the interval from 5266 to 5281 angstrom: 8.6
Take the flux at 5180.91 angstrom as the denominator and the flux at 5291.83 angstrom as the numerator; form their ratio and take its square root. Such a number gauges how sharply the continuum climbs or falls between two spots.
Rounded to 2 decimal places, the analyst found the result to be 0.85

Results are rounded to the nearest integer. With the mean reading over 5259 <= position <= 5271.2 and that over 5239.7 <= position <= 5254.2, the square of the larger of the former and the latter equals 25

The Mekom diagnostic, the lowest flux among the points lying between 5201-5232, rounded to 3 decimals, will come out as 5.757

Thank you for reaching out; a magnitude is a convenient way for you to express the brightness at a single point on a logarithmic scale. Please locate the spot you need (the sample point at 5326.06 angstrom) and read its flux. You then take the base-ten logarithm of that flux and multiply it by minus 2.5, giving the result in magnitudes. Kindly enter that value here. -1.47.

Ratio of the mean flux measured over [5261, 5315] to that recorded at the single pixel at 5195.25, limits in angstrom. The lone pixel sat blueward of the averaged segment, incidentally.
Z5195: 0.71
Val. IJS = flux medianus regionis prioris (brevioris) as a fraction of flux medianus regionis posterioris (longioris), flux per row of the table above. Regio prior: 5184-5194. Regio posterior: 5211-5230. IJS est 1.04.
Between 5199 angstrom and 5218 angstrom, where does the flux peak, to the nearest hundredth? 5202.43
